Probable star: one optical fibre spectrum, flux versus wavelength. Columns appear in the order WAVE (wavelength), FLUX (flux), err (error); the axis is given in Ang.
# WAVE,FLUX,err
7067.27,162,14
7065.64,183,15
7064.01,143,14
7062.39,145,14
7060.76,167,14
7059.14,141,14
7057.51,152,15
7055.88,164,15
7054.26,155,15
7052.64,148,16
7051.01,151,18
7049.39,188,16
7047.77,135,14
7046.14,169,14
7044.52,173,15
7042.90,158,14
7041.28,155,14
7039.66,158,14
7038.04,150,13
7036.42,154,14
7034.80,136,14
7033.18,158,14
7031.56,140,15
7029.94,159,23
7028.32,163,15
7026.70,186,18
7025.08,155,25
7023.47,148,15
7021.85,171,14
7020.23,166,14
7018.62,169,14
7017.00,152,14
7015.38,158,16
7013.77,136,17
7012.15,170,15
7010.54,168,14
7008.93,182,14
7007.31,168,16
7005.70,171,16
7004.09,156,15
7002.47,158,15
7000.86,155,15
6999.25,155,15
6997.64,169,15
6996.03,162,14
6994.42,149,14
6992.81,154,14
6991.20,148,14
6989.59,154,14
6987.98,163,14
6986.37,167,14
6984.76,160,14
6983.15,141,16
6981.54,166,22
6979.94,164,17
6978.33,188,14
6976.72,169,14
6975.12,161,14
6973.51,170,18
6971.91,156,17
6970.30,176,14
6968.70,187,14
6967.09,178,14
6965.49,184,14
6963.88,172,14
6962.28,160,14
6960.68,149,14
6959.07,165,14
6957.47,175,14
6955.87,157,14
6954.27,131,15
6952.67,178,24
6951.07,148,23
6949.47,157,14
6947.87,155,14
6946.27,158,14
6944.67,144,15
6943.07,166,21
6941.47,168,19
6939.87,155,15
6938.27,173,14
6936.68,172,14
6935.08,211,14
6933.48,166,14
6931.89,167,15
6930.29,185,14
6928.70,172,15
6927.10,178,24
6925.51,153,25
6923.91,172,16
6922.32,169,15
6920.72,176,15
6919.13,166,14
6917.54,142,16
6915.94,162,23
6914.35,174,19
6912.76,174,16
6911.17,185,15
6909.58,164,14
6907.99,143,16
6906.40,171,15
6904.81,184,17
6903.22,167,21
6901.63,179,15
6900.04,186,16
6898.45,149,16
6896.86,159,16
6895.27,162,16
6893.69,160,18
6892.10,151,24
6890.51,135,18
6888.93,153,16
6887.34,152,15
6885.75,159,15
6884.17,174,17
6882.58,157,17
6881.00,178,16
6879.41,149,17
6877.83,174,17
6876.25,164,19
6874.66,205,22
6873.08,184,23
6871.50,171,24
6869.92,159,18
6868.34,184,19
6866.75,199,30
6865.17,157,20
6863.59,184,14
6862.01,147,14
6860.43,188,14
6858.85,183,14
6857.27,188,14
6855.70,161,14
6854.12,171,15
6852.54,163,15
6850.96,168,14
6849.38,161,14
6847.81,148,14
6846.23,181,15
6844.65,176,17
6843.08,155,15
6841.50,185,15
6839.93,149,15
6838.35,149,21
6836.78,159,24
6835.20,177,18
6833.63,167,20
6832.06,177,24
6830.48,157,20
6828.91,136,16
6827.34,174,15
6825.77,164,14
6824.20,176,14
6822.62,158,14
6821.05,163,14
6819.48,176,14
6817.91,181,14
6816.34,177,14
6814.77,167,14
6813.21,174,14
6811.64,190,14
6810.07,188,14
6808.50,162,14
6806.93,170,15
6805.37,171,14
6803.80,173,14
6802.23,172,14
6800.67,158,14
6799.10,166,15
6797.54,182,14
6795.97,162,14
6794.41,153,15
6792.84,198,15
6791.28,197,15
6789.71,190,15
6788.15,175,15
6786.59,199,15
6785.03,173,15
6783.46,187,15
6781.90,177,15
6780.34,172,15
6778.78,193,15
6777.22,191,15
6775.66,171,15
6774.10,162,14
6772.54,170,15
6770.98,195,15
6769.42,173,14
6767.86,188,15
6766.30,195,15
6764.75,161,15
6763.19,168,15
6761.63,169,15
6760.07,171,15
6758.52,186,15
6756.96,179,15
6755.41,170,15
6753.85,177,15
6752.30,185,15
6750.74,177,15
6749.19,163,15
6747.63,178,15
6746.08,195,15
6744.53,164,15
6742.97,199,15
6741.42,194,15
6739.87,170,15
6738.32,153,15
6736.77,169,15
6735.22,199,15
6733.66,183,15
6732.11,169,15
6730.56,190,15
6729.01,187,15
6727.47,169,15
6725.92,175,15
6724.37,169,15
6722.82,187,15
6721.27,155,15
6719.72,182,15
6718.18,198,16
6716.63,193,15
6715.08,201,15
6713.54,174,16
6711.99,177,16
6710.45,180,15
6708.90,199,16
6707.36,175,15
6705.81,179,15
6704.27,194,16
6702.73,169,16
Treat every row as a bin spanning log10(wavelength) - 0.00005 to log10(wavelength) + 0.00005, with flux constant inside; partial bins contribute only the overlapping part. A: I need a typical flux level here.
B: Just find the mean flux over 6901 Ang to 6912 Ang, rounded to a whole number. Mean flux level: 170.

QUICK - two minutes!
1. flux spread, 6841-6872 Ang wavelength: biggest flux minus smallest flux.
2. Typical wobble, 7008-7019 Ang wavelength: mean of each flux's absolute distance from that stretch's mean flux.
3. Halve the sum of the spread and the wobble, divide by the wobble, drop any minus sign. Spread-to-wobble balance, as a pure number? 2.8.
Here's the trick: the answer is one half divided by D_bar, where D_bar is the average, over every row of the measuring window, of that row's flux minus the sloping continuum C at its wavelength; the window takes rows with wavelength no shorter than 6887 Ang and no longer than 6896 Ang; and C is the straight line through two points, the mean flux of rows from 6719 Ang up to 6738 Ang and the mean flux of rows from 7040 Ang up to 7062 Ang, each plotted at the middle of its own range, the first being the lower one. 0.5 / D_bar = -0.03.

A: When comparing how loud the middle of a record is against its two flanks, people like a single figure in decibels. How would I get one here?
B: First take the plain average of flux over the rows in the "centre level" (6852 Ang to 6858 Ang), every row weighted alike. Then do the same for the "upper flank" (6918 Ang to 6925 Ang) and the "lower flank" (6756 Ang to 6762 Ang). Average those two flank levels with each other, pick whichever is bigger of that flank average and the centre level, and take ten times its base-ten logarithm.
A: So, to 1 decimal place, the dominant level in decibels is 22.4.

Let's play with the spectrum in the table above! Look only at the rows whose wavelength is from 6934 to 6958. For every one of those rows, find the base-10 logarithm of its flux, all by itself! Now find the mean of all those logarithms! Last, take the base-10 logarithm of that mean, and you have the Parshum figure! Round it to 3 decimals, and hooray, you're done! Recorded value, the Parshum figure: 0.344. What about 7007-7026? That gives 0.344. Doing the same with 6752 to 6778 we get 0.352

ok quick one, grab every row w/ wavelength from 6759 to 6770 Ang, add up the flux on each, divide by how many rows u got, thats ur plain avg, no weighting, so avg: 175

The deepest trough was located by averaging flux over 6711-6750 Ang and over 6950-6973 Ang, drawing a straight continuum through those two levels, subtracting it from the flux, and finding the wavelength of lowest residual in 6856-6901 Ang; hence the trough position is 6890.51 Ang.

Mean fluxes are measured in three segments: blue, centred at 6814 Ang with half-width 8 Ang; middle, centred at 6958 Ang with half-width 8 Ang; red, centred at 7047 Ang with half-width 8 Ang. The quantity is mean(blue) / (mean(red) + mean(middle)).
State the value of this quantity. 0.545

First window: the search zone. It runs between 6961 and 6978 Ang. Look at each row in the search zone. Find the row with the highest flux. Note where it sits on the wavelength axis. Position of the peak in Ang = 6968.70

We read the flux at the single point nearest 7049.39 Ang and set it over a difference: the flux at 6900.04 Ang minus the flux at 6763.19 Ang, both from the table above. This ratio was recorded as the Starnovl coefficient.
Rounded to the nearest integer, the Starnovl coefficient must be 10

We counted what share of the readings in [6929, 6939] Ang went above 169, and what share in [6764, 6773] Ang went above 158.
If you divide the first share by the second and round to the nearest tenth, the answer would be 0.7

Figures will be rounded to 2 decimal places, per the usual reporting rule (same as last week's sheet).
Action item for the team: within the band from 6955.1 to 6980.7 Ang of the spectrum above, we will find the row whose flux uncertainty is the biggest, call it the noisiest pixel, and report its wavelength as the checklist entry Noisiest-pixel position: 6973.51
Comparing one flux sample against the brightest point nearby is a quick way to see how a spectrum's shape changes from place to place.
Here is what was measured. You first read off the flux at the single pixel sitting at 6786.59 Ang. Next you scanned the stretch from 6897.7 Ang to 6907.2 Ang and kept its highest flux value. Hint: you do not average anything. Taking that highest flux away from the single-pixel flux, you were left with 13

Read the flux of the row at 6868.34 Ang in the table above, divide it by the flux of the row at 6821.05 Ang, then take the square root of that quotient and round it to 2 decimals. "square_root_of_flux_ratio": 1.06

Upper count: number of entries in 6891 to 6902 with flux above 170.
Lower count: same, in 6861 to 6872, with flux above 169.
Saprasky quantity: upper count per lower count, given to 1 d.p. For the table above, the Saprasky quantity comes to 0.5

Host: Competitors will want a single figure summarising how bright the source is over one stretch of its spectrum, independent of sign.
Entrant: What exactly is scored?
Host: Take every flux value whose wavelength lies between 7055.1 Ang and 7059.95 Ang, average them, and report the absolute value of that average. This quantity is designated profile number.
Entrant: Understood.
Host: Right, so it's 152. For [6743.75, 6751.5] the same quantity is 175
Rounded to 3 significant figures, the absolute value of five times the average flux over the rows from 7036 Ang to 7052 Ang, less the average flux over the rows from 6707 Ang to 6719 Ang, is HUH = 608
